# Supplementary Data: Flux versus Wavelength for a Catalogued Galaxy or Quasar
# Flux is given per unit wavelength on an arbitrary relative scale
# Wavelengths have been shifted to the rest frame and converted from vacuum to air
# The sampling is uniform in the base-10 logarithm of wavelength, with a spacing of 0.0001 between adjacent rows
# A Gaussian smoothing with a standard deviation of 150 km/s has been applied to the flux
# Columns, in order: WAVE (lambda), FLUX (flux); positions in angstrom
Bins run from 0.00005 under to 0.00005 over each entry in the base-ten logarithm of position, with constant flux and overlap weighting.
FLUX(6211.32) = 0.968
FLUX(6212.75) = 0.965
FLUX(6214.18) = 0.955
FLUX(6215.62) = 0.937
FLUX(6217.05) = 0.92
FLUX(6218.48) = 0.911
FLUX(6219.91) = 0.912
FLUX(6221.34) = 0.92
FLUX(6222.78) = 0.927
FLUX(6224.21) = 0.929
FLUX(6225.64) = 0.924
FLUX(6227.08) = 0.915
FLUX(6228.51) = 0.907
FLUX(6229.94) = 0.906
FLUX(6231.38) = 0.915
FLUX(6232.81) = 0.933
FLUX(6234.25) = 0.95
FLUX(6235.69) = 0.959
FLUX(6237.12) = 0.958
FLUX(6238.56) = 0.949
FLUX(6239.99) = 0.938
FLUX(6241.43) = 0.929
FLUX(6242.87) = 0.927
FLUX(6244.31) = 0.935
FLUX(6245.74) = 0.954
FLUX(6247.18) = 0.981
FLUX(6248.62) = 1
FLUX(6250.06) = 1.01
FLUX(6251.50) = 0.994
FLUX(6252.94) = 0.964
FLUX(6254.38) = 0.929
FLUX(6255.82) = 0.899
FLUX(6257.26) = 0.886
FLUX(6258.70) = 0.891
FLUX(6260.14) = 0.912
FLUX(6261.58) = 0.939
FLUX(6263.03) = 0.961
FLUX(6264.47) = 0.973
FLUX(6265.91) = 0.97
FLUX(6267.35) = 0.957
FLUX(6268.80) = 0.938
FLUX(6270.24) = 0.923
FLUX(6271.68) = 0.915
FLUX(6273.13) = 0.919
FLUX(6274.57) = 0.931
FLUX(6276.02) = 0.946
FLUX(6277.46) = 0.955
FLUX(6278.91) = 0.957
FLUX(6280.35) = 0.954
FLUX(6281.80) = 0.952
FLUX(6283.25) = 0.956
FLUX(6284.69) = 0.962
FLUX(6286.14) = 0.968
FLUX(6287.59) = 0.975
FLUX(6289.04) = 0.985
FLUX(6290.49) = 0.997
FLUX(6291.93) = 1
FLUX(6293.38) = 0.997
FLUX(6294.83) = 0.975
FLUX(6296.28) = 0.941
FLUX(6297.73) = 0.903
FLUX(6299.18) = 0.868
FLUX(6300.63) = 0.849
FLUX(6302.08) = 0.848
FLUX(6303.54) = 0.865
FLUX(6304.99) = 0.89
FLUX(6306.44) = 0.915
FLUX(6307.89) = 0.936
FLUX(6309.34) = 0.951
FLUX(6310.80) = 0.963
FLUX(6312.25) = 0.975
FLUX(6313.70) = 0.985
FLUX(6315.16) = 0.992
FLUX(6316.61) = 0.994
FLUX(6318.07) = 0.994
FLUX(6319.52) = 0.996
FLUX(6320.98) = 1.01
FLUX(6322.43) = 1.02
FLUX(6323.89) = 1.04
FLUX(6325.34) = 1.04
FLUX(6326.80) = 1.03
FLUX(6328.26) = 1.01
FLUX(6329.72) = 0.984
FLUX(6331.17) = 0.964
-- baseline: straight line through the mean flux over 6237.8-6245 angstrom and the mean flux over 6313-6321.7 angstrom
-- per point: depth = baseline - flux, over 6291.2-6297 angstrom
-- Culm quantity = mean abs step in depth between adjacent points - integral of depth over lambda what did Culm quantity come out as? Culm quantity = 0.03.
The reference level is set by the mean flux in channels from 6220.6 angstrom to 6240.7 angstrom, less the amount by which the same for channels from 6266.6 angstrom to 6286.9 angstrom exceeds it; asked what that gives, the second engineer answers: 0.916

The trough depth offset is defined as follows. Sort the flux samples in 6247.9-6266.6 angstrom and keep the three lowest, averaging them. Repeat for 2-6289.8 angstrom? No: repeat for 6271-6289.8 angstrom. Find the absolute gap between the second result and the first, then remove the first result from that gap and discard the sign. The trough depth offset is 0.862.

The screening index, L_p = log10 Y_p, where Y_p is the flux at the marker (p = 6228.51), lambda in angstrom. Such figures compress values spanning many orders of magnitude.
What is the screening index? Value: -0.04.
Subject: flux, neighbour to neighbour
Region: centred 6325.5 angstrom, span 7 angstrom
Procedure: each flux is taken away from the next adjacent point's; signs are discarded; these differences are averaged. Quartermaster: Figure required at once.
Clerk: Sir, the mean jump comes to 0.0125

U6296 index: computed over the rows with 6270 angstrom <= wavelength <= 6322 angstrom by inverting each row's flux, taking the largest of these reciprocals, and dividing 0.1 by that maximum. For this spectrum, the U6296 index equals 0.0848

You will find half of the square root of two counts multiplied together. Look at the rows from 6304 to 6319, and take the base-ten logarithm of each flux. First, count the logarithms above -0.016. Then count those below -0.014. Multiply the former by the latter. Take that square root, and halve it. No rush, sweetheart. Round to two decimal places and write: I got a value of 2.50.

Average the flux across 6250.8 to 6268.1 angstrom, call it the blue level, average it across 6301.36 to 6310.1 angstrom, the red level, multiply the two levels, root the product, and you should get 0.92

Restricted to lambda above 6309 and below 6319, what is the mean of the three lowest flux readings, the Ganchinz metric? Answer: 0.96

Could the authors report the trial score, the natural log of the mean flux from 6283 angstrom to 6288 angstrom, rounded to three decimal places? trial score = -0.035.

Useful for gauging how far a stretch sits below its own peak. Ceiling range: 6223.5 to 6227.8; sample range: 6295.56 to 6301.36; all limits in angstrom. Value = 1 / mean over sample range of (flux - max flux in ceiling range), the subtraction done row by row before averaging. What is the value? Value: -26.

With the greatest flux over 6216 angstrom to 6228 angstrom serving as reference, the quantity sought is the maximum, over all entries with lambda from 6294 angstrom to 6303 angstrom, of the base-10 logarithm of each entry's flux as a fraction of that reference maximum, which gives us 0.021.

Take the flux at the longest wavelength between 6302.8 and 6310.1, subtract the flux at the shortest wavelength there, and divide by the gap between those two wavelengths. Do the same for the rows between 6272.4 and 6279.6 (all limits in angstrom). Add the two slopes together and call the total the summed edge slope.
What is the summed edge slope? 0.0214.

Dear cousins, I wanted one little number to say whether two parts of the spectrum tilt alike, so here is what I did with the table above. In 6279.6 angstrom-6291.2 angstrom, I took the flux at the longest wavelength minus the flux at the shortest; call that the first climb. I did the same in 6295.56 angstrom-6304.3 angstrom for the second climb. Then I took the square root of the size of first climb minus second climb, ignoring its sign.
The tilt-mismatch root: 0.34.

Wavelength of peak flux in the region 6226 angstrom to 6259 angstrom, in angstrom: 6250.06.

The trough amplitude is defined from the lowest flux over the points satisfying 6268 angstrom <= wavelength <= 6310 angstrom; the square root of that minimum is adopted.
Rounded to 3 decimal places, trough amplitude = 0.921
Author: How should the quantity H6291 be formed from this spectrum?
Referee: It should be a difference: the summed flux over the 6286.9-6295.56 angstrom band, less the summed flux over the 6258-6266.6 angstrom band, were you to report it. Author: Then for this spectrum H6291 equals 0.28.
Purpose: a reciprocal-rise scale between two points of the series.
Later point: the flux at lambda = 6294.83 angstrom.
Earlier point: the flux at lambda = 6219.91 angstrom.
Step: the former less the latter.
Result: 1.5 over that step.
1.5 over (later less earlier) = 24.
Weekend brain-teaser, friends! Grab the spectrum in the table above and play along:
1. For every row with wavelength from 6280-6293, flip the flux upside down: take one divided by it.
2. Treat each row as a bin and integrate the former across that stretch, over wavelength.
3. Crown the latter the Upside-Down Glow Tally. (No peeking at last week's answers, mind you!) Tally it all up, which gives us 13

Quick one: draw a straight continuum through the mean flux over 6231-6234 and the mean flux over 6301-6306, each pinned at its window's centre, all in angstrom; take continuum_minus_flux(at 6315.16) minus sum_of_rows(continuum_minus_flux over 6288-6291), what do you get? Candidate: 0.09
